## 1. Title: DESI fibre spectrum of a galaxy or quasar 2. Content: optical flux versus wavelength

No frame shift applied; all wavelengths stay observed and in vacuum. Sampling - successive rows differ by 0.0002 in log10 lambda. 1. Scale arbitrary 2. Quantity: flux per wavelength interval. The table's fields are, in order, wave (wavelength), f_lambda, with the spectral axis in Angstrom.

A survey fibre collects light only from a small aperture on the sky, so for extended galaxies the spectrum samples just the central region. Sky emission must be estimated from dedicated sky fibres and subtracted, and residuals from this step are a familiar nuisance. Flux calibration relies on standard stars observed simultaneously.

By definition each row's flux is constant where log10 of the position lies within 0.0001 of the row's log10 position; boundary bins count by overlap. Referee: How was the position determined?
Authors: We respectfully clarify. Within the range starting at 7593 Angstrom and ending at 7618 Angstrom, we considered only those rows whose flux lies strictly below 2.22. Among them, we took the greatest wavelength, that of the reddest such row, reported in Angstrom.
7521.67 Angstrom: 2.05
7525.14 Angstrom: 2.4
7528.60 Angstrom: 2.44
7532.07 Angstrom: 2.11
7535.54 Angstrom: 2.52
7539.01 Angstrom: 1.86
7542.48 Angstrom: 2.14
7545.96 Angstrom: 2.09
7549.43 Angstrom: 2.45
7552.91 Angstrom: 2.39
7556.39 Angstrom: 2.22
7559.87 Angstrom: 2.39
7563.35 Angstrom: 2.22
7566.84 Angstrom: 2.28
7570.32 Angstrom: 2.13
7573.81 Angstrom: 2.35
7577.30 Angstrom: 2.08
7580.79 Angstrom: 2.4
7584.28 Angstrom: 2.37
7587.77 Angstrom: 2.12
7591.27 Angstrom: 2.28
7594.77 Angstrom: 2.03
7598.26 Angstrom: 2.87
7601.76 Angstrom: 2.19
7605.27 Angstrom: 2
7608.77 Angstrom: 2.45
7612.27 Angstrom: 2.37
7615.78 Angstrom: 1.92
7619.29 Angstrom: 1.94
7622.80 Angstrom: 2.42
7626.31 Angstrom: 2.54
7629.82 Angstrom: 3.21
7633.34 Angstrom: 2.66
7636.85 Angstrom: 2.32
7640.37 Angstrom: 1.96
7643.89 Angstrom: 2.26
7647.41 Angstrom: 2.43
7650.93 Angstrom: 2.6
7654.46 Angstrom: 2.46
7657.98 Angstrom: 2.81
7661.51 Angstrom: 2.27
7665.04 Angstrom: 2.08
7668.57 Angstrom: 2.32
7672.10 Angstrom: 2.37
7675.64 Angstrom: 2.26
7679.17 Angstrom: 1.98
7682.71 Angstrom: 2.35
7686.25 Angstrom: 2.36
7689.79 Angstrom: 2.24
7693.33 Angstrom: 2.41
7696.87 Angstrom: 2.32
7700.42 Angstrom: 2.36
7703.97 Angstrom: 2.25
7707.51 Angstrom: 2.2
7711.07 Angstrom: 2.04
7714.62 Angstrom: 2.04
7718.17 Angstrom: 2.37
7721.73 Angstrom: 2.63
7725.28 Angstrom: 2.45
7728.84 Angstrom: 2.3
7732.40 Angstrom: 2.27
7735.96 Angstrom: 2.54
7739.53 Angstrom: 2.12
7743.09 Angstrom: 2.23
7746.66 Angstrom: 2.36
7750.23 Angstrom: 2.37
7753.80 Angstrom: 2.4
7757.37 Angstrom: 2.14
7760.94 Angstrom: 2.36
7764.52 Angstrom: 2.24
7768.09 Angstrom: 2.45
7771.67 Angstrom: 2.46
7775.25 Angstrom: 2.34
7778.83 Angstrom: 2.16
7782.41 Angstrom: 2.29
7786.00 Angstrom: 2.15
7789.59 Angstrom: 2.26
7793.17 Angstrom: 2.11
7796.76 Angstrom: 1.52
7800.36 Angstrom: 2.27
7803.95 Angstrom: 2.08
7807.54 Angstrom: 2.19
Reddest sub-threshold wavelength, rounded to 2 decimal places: 7615.78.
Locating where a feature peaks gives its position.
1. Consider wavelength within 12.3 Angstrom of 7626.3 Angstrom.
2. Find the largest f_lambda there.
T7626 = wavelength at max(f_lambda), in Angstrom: 7629.82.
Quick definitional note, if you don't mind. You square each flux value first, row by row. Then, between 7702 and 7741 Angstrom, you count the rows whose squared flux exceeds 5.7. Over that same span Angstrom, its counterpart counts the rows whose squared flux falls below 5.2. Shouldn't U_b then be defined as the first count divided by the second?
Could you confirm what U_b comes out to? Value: 0.5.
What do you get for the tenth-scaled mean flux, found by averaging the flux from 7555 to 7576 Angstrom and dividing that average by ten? 0.226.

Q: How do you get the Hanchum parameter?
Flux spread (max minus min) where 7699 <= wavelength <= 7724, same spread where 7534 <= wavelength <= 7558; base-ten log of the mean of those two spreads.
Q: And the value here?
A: -0.20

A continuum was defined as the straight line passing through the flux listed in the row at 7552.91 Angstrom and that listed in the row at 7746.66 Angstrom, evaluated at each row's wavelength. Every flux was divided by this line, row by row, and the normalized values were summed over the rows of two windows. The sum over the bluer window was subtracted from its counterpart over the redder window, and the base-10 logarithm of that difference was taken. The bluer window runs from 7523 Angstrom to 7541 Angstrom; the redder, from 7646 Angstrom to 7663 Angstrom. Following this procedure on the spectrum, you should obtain -0.3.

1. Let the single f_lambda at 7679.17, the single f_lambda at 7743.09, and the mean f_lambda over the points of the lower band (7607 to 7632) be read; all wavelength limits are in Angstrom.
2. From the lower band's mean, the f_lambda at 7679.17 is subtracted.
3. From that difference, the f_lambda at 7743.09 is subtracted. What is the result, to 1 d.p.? -1.8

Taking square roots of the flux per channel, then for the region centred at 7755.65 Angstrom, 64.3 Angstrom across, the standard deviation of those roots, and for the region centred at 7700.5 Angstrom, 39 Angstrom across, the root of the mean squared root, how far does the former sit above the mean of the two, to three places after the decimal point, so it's -0.733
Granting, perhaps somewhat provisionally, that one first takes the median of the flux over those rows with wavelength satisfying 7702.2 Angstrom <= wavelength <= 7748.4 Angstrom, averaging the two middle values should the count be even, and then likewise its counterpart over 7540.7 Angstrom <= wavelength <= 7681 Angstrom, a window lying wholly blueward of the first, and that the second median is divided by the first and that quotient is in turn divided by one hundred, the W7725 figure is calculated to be 0.0101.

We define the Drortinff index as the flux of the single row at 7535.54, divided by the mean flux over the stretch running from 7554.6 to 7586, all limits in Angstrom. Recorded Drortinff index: 1.11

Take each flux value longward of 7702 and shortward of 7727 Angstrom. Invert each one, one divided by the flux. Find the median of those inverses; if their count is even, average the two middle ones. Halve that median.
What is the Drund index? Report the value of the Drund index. 0.222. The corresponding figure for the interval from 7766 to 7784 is 0.214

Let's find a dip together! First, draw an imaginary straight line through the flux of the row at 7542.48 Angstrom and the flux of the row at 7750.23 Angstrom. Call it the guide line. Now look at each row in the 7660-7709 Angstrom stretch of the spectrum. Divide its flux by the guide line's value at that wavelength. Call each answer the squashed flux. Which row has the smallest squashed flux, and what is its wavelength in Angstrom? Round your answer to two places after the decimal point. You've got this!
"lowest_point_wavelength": 7679.17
